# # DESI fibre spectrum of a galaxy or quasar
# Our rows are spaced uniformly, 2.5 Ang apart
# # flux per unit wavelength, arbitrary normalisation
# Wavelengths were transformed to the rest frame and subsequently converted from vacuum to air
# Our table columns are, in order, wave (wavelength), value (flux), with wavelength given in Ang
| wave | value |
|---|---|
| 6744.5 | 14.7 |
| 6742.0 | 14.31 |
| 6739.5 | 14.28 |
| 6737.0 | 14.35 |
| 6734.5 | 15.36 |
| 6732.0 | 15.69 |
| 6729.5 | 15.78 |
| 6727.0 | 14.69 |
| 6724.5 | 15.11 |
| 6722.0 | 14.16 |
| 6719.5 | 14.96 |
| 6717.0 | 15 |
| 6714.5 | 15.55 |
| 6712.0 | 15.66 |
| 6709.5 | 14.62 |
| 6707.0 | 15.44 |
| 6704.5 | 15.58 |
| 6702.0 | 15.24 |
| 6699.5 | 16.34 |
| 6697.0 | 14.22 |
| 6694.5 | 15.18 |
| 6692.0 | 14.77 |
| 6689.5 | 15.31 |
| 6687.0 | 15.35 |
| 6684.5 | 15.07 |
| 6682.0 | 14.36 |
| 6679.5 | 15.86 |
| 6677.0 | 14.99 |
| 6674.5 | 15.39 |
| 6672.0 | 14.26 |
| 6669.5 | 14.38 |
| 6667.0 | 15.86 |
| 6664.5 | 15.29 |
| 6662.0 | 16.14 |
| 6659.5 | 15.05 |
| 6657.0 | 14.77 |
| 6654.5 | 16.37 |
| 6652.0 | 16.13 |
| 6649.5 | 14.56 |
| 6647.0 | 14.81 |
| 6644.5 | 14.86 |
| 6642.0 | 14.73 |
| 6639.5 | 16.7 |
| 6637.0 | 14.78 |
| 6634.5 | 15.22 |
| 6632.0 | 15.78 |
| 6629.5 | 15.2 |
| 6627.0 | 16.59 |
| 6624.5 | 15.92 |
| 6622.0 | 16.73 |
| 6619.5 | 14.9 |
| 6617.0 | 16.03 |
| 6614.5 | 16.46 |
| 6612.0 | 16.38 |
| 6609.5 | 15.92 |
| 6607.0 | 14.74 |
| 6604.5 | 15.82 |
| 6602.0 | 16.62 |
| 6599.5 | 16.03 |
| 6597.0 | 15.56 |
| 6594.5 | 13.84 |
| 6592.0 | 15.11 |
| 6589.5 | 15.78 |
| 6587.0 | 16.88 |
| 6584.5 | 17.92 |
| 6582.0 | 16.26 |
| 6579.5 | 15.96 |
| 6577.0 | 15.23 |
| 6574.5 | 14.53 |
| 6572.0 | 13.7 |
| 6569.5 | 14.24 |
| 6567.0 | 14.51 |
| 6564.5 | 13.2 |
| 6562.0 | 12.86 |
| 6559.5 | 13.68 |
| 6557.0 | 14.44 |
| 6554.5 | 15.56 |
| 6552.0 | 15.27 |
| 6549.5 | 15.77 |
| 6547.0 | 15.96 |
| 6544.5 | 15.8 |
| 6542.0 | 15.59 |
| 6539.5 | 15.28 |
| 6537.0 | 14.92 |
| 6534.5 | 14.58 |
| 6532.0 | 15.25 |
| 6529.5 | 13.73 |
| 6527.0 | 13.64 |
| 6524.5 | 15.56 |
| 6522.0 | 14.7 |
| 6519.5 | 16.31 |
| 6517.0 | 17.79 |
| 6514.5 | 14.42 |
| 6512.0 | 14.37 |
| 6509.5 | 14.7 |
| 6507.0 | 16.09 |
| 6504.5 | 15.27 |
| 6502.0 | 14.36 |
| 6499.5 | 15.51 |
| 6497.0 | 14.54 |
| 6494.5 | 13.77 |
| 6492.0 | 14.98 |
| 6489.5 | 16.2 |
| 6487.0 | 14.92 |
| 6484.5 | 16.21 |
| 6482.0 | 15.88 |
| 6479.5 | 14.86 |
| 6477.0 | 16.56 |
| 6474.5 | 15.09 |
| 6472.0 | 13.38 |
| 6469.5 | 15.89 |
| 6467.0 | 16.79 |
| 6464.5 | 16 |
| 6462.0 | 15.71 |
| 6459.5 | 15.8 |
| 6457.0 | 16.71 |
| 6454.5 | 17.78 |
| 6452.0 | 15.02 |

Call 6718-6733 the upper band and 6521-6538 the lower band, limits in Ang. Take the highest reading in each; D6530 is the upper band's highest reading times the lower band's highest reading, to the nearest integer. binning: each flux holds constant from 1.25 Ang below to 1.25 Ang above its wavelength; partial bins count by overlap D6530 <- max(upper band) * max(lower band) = 246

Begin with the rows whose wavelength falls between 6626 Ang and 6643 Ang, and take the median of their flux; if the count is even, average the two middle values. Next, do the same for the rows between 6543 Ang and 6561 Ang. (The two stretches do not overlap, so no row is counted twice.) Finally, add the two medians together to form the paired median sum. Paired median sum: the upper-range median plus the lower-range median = 30.8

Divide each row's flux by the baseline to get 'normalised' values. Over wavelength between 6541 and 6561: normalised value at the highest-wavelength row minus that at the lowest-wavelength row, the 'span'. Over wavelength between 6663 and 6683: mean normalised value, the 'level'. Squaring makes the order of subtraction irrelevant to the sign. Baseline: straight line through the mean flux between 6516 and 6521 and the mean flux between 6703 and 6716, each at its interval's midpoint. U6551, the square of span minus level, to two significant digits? 1.1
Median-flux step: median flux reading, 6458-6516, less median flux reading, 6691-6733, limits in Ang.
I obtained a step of 0.1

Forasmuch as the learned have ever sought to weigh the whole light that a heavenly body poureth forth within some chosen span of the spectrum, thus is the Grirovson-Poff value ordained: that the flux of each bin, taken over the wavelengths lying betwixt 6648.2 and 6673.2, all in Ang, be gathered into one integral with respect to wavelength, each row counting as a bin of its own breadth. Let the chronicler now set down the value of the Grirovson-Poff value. 382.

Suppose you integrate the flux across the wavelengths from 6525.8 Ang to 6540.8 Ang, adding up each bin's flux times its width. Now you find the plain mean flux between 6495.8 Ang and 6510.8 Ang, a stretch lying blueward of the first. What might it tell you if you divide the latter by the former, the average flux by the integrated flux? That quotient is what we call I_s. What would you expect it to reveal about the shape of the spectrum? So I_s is 0.069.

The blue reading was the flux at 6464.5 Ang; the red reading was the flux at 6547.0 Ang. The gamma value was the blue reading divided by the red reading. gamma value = 1.00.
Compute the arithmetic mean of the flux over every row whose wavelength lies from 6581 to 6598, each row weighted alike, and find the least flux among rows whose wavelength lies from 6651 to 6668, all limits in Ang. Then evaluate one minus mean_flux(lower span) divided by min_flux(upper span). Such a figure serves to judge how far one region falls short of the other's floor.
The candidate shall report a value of -0.077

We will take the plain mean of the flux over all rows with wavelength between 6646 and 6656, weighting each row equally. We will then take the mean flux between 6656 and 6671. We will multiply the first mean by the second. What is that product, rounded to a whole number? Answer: 236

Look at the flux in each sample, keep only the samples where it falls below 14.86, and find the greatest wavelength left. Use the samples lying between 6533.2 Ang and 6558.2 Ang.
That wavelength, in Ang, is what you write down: 6557.0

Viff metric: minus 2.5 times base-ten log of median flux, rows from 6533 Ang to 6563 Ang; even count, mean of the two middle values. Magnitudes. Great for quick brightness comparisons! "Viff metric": -2.96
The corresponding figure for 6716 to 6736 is -2.94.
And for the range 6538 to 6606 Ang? -2.98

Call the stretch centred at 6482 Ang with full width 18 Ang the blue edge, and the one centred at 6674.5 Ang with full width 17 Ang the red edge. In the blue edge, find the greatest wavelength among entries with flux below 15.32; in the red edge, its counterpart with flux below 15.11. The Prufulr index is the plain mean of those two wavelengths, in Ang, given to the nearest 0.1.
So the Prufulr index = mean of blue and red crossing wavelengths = 6584.5 Ang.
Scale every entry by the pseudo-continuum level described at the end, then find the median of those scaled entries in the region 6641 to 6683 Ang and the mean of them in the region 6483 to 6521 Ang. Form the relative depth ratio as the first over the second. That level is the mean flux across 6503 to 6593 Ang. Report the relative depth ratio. 0.98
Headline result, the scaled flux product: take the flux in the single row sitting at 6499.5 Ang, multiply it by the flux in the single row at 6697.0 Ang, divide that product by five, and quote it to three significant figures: 44.1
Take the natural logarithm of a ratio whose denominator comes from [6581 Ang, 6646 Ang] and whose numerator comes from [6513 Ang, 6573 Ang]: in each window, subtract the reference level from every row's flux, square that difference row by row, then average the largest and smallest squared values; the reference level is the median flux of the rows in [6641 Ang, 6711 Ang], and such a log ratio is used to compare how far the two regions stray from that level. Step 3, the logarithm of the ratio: -0.1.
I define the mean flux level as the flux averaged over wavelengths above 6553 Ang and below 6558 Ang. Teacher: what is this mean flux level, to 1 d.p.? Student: 15.0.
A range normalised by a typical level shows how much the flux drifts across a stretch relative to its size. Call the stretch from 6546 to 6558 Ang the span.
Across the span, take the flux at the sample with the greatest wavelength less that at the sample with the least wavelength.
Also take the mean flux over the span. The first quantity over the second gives -0.10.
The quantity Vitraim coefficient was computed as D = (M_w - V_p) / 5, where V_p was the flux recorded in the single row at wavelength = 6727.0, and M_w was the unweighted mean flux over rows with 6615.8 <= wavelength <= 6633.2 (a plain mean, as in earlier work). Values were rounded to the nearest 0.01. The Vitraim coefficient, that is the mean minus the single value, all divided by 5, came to 0.24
